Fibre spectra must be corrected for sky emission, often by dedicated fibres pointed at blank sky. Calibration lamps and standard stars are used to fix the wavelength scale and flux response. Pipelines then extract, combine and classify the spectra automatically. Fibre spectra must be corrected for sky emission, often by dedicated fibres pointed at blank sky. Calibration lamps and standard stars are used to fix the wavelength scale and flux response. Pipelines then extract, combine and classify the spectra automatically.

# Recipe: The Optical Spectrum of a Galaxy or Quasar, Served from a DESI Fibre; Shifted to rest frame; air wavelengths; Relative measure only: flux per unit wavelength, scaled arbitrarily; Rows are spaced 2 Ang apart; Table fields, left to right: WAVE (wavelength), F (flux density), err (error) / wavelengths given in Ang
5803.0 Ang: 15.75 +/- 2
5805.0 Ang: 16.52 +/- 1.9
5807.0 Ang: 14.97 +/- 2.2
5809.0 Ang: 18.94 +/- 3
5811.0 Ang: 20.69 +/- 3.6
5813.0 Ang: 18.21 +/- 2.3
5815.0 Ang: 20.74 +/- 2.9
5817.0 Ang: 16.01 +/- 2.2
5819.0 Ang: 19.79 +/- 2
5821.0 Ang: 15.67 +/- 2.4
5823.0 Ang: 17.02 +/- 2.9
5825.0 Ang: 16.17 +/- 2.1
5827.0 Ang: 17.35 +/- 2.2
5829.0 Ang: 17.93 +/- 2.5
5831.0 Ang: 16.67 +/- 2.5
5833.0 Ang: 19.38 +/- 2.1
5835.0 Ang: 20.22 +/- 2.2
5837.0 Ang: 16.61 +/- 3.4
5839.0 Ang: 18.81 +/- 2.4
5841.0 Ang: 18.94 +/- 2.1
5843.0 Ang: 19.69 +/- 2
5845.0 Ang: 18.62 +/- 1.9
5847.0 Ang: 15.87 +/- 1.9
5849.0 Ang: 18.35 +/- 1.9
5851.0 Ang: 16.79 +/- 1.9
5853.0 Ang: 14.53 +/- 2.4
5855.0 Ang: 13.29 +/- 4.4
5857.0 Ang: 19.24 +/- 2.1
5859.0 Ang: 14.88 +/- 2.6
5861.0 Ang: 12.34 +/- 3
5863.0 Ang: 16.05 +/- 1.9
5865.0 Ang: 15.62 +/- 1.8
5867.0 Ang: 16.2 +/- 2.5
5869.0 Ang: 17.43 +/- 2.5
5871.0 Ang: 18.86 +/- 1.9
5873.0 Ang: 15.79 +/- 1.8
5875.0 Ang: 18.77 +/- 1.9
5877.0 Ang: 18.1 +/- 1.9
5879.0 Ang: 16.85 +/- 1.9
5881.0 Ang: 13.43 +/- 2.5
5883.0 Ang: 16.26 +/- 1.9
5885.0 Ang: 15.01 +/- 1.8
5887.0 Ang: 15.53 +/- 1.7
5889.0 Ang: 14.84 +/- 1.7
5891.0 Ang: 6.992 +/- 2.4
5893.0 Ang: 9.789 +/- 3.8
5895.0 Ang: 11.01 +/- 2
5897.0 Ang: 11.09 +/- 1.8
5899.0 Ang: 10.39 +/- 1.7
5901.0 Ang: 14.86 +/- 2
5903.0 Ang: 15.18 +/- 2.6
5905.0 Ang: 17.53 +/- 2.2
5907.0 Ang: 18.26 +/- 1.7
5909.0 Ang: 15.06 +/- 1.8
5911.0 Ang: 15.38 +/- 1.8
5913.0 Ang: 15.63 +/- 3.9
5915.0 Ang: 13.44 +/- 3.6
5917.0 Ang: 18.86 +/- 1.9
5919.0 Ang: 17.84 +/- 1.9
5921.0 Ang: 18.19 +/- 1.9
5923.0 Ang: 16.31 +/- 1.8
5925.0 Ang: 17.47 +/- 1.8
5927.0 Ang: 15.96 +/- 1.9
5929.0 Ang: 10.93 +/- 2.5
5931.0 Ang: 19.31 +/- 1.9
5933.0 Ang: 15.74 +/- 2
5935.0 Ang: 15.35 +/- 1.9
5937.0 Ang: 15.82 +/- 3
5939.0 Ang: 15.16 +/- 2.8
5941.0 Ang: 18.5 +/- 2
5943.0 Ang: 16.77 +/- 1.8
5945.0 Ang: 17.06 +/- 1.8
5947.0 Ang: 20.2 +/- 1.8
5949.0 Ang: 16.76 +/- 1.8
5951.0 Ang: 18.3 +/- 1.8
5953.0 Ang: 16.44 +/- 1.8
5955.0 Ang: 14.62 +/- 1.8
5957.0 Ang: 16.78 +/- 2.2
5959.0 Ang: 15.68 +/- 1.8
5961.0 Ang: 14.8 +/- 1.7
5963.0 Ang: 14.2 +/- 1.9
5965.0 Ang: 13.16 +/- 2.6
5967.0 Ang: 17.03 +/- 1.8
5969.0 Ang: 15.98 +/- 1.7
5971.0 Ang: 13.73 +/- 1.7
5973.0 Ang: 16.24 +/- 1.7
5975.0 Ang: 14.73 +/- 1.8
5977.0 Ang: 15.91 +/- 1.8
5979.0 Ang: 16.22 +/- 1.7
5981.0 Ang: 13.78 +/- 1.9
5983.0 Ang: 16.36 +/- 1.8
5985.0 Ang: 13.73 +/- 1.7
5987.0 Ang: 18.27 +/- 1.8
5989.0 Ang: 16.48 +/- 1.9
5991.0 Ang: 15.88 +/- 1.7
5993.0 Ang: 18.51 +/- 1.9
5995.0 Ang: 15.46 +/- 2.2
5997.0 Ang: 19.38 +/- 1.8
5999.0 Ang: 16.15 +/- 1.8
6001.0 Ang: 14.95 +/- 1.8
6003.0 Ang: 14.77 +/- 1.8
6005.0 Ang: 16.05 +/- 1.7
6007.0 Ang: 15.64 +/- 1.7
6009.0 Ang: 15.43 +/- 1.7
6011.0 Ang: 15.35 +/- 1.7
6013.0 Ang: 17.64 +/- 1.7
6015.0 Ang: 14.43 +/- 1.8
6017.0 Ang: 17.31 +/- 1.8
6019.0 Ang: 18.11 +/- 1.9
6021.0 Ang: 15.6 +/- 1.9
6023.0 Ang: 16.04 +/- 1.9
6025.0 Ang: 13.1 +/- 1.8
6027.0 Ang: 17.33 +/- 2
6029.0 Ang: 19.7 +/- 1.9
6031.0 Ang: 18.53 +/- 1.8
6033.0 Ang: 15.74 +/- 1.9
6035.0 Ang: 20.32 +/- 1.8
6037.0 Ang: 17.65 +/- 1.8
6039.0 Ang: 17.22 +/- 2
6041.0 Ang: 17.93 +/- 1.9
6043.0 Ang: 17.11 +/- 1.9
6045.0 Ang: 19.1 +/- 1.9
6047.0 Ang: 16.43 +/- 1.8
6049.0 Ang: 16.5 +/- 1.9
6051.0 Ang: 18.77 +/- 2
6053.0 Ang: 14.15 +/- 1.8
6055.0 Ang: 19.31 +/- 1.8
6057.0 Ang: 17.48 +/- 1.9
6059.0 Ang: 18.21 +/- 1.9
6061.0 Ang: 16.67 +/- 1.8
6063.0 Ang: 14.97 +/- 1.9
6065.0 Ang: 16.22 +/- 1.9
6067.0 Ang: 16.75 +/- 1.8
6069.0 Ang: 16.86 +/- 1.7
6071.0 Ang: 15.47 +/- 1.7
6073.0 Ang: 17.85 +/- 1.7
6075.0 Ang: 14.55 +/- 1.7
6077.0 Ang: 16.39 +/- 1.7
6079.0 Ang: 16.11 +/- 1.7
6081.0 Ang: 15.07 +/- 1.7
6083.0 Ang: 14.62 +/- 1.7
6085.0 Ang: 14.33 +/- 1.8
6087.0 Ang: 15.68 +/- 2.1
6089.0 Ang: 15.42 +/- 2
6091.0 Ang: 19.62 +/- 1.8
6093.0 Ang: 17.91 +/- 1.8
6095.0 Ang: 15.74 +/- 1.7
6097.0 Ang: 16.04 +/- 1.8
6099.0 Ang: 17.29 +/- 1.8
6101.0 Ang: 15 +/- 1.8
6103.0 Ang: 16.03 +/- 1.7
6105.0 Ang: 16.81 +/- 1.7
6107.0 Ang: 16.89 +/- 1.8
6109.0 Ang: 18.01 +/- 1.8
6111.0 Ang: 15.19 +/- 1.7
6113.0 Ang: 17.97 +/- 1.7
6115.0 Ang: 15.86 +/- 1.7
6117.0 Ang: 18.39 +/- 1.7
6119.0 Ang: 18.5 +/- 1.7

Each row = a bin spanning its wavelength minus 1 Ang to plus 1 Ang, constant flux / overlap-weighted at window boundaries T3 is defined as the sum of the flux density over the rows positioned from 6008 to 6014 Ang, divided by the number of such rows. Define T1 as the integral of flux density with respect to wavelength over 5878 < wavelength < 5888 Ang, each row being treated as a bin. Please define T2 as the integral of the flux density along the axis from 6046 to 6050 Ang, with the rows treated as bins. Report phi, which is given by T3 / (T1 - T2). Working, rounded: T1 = 154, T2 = 66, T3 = 16.1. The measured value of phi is 0.18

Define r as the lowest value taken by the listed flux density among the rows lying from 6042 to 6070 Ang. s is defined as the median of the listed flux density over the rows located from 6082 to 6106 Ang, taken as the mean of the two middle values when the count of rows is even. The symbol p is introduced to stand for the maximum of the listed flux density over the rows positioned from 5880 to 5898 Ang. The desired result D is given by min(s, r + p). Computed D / 15.9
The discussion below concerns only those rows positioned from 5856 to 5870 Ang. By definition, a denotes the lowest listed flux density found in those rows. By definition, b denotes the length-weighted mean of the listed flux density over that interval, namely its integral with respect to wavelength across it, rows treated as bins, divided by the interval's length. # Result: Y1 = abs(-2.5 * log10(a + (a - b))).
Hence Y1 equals 2.4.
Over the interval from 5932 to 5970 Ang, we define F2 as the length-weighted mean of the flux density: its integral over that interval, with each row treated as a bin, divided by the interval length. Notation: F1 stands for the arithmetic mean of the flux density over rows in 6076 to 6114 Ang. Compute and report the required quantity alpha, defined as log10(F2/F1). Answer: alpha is 0.00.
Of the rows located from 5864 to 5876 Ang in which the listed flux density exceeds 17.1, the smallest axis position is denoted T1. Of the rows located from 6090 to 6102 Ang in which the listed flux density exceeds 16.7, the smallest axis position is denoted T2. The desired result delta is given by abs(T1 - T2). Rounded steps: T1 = 5869.0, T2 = 6091.0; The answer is 222 Ang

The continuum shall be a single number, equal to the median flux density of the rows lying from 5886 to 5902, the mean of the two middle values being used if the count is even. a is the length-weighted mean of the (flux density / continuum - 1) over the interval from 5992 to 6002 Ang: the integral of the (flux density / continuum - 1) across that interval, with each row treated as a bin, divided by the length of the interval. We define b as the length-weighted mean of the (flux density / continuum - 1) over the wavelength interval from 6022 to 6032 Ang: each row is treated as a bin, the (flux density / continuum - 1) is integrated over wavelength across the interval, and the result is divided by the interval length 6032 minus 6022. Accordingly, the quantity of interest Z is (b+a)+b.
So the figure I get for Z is 1.59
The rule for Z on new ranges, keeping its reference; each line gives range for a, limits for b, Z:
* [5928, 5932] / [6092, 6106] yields 1.34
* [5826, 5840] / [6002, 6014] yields 1.50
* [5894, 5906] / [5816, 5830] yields 1.31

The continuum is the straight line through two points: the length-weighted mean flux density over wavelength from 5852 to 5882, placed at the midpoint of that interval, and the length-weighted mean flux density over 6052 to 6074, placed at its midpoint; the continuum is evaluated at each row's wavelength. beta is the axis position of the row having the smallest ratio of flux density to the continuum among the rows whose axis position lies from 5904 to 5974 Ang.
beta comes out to 5929.0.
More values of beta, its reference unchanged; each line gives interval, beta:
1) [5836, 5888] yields 5861.0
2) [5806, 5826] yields 5807.0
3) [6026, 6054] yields 6053.0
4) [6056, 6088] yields 6085.0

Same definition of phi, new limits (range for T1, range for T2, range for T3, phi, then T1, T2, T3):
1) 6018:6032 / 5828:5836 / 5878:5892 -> 0.16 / 237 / 148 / 14.1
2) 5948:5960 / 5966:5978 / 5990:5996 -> 1.68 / 197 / 187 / 16.6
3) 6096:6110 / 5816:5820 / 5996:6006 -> 0.10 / 232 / 72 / 16.3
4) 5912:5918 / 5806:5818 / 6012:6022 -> -0.13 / 96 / 219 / 16.6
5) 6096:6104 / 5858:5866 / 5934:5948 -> 1.55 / 129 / 118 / 17.0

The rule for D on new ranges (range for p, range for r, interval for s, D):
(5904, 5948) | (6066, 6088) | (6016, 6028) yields 16.7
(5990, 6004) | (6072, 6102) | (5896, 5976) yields 15.9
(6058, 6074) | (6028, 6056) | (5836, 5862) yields 16.8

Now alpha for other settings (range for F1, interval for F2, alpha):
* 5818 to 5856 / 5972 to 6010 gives -0.04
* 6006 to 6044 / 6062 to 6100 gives -0.02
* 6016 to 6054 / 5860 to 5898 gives -0.07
